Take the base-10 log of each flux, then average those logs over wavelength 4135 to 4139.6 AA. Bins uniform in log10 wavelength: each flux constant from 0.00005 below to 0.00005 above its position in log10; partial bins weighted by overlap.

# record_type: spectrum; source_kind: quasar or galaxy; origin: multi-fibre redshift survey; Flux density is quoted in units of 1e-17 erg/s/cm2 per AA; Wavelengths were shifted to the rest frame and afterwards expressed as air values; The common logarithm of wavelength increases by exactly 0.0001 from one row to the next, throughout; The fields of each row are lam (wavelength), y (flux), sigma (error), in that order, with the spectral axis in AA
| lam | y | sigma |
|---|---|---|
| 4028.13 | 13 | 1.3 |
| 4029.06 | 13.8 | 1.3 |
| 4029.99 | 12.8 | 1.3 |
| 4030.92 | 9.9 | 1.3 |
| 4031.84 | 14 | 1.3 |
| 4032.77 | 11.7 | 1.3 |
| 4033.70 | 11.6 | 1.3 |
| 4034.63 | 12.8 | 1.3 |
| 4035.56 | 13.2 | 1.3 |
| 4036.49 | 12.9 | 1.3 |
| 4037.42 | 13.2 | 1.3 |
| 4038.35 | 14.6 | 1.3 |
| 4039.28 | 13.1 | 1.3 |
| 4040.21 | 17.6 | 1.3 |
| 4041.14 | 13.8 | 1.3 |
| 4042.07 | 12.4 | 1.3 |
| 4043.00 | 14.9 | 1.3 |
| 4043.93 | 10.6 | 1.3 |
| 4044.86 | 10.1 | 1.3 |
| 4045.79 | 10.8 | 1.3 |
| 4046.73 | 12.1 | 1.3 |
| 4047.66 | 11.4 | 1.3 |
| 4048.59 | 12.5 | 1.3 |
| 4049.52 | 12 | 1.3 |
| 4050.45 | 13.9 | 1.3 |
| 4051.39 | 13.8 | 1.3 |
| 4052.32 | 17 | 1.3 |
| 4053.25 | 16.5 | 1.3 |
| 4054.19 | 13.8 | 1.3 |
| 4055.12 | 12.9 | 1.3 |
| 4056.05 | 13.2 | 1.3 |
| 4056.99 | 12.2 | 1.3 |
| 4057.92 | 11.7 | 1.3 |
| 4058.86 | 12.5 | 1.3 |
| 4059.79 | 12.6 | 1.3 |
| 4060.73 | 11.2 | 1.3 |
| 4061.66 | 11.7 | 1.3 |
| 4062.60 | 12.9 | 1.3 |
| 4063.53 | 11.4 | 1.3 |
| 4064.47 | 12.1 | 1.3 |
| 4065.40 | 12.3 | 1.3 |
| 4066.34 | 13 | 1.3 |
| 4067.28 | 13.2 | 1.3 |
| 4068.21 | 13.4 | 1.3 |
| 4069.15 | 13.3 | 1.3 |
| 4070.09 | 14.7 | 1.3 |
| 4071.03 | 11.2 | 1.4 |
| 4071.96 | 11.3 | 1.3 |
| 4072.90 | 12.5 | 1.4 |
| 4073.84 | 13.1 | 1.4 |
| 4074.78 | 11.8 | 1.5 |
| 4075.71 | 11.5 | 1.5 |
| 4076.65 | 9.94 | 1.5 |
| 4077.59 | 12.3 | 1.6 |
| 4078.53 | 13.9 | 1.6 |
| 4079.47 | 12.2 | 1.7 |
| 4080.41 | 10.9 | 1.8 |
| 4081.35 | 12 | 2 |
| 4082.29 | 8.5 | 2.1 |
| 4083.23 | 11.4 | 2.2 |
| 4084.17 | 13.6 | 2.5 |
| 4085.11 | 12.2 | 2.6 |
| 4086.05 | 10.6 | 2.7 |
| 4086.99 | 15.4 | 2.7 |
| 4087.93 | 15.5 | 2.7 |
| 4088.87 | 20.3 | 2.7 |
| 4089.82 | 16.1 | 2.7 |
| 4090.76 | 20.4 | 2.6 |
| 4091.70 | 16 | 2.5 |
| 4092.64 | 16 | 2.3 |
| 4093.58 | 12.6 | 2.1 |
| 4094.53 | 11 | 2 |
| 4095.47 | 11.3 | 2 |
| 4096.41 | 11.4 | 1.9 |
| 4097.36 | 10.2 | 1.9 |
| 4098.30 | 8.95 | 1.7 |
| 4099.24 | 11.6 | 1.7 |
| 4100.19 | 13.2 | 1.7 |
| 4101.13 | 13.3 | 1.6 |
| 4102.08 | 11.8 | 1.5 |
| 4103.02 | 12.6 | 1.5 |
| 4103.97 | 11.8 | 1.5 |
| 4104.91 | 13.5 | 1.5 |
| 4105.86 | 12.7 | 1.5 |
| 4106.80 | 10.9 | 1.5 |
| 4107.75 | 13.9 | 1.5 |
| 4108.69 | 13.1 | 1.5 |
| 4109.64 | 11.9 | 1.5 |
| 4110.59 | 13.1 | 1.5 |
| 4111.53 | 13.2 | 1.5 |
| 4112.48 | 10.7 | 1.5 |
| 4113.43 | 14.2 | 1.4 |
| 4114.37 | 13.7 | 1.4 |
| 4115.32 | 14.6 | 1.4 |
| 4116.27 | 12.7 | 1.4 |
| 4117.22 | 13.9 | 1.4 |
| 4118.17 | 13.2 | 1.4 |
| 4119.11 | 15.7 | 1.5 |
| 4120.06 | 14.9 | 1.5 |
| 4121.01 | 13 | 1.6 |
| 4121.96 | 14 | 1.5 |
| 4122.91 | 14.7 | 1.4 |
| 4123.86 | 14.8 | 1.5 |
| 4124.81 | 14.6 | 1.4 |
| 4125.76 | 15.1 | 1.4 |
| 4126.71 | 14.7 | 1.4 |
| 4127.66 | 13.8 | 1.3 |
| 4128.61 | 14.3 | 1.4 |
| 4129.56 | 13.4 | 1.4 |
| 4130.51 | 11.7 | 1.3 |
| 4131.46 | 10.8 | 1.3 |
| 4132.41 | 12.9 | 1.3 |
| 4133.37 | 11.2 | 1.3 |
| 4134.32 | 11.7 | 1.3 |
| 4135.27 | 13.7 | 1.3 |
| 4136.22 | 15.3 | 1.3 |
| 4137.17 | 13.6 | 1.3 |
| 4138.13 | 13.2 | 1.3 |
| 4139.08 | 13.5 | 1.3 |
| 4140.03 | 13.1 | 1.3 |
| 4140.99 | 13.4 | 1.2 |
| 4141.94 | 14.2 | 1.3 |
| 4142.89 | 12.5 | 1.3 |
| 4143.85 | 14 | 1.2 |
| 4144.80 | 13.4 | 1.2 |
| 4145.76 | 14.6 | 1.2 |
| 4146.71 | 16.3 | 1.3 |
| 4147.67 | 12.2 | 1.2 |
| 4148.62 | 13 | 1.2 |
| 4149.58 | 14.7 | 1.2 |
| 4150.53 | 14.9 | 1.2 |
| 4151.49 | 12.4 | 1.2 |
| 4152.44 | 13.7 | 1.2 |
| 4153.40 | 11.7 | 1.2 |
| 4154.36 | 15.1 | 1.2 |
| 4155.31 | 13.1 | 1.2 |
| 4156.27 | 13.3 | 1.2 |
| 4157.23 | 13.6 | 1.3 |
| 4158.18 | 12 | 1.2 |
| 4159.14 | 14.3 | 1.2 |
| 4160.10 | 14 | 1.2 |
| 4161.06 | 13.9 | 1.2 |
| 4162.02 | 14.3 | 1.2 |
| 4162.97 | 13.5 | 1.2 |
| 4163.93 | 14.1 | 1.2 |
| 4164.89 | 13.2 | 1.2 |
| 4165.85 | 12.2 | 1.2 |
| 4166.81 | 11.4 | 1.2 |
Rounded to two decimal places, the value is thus 1.14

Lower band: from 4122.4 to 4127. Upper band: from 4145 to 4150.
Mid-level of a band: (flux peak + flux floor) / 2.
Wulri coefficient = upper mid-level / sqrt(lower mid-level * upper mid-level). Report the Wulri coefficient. 0.98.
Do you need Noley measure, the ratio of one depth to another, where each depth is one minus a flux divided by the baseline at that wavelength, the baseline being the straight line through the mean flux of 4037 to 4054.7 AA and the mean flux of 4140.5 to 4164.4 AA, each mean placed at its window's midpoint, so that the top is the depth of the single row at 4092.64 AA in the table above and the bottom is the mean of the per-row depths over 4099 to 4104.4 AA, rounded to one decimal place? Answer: -2.2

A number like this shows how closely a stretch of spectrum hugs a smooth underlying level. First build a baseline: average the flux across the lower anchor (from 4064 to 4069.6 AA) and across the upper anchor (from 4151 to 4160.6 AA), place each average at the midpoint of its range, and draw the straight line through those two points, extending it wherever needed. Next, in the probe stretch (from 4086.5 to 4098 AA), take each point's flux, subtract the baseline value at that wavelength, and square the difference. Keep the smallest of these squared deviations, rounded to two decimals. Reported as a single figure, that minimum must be 0.17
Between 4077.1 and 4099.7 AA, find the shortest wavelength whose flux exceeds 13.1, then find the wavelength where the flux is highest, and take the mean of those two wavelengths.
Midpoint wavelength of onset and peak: 4084.6 AA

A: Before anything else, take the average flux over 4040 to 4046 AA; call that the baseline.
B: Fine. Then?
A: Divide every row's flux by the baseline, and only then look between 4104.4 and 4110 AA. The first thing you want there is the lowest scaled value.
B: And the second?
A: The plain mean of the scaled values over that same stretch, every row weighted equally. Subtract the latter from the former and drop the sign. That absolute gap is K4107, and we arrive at 0.14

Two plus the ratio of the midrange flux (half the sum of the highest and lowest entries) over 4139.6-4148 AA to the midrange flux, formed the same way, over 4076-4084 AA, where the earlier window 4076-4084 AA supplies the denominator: 3.27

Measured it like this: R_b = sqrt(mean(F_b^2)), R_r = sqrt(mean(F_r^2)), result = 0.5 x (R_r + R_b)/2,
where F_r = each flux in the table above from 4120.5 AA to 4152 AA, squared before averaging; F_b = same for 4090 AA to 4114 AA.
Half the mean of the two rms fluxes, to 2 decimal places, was 6.65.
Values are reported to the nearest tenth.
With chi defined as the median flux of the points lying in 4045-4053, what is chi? 12.3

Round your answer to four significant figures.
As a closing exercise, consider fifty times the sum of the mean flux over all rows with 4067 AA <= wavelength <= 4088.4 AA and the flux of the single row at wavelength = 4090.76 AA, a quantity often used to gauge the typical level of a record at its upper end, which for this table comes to 1638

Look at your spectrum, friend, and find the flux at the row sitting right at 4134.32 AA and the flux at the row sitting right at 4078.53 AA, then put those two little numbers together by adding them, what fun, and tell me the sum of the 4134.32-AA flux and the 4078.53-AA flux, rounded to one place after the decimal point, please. 25.6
